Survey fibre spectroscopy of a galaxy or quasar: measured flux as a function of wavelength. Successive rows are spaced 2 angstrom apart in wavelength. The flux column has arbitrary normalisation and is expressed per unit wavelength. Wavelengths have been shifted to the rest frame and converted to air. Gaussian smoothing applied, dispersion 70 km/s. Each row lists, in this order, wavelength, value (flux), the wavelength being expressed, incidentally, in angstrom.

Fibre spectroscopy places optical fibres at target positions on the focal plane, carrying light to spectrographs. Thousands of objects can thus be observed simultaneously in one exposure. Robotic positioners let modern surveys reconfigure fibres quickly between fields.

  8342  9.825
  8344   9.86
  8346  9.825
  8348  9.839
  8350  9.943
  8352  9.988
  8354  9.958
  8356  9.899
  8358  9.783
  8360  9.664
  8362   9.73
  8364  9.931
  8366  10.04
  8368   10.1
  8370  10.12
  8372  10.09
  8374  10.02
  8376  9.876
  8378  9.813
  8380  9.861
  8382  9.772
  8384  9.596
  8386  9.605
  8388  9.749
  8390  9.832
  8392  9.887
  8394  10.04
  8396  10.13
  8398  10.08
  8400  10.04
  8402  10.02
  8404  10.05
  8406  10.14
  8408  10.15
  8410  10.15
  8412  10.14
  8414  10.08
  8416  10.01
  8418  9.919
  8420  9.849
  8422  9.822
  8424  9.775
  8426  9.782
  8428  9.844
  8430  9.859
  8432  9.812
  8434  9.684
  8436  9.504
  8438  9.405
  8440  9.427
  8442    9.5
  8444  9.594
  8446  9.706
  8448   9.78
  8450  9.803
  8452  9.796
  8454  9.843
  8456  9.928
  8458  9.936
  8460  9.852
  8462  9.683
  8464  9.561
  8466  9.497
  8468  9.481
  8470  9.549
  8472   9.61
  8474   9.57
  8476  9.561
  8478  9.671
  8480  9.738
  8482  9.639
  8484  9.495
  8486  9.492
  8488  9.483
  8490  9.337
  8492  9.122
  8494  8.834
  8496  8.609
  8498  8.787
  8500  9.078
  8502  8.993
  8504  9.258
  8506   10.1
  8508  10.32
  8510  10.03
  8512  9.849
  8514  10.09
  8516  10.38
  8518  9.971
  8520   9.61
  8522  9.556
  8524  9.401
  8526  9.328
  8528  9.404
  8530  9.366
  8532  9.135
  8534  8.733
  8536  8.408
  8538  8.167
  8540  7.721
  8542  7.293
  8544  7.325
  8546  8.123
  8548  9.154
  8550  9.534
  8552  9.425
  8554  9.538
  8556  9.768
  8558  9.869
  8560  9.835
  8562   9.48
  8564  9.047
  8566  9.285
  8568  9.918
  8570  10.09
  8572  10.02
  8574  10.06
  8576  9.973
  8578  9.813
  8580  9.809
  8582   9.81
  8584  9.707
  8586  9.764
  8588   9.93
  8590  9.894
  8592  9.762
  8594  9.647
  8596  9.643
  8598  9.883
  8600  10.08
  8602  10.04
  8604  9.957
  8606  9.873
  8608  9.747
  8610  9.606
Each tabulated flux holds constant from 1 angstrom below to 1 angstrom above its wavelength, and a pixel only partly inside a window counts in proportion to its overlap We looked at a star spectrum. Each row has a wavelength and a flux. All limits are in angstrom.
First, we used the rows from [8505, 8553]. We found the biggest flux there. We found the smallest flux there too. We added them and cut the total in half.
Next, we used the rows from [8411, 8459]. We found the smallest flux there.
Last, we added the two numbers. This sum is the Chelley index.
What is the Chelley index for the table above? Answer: 18.2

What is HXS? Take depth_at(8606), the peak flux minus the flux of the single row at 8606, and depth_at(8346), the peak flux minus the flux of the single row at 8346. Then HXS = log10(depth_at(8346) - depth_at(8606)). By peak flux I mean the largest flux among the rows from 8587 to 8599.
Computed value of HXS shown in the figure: -1.32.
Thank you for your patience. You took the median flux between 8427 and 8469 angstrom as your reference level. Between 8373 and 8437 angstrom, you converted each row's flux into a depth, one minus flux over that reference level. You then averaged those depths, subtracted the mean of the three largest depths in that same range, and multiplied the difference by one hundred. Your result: -3.4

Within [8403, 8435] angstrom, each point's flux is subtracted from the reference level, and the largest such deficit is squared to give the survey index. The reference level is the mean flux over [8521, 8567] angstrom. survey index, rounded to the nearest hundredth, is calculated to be 0.47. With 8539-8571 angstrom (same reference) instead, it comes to 2.90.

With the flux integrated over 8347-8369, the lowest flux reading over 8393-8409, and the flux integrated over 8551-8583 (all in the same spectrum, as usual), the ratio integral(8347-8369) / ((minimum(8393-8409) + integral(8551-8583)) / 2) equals 1.35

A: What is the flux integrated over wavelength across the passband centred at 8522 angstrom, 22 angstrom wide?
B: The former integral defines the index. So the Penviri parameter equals 212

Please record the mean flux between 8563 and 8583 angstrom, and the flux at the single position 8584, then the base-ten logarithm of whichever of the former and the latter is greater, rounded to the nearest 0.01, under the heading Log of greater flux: 0.99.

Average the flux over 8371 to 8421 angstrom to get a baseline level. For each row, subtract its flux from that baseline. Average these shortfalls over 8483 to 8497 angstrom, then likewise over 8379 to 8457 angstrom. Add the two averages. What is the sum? 0.87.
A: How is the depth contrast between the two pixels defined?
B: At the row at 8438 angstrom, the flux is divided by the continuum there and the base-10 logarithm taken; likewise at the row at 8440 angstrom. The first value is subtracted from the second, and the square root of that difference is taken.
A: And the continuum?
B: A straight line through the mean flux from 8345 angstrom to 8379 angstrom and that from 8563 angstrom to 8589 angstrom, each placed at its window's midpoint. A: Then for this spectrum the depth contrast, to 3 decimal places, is 0.033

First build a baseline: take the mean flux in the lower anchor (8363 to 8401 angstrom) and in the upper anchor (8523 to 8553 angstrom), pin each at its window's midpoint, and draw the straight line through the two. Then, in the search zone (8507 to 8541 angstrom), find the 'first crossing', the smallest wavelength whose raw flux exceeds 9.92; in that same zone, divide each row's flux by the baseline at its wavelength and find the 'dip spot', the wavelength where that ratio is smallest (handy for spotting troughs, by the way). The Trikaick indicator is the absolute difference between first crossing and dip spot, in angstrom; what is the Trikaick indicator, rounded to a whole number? 32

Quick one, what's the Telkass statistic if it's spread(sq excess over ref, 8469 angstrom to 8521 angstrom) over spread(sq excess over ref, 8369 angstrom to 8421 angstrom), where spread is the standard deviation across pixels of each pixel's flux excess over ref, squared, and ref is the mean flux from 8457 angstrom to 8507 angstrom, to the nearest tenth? 1.7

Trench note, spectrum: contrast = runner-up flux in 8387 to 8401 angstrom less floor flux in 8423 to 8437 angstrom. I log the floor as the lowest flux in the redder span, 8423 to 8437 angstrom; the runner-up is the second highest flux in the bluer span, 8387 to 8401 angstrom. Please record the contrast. 0.58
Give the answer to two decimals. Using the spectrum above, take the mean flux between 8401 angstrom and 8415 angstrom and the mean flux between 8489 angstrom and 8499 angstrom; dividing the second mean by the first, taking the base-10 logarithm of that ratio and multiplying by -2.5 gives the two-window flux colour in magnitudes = 0.13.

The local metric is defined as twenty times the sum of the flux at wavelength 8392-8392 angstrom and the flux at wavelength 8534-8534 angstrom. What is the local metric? 372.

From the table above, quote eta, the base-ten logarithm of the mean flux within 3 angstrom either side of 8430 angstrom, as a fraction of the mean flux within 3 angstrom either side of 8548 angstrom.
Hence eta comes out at 0.042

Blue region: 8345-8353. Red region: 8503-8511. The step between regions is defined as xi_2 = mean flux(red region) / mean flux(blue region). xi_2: 1.00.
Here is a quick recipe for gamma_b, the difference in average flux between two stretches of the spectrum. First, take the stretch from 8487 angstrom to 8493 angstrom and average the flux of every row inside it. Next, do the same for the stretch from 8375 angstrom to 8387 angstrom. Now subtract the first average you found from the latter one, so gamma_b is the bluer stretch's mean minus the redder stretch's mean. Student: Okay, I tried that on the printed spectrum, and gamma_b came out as 0.44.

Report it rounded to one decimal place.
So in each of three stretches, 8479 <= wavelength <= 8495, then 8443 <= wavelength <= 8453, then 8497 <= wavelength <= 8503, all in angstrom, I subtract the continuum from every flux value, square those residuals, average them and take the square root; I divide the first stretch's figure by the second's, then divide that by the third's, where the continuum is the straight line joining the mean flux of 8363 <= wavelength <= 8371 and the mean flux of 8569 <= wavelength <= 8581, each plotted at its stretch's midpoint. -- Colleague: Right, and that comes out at 2.2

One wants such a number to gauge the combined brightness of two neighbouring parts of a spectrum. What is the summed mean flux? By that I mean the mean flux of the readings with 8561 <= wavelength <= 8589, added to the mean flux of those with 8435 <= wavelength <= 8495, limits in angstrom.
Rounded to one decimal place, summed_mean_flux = 19.3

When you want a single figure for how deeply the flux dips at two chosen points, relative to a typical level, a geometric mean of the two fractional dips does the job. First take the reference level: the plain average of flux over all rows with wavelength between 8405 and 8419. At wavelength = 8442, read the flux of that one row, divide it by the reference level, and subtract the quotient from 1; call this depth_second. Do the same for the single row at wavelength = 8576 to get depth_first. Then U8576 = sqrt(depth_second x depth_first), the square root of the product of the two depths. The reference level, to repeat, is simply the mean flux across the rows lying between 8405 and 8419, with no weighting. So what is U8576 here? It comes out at 0.025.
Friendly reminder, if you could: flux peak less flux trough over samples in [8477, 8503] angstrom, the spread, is 1.1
